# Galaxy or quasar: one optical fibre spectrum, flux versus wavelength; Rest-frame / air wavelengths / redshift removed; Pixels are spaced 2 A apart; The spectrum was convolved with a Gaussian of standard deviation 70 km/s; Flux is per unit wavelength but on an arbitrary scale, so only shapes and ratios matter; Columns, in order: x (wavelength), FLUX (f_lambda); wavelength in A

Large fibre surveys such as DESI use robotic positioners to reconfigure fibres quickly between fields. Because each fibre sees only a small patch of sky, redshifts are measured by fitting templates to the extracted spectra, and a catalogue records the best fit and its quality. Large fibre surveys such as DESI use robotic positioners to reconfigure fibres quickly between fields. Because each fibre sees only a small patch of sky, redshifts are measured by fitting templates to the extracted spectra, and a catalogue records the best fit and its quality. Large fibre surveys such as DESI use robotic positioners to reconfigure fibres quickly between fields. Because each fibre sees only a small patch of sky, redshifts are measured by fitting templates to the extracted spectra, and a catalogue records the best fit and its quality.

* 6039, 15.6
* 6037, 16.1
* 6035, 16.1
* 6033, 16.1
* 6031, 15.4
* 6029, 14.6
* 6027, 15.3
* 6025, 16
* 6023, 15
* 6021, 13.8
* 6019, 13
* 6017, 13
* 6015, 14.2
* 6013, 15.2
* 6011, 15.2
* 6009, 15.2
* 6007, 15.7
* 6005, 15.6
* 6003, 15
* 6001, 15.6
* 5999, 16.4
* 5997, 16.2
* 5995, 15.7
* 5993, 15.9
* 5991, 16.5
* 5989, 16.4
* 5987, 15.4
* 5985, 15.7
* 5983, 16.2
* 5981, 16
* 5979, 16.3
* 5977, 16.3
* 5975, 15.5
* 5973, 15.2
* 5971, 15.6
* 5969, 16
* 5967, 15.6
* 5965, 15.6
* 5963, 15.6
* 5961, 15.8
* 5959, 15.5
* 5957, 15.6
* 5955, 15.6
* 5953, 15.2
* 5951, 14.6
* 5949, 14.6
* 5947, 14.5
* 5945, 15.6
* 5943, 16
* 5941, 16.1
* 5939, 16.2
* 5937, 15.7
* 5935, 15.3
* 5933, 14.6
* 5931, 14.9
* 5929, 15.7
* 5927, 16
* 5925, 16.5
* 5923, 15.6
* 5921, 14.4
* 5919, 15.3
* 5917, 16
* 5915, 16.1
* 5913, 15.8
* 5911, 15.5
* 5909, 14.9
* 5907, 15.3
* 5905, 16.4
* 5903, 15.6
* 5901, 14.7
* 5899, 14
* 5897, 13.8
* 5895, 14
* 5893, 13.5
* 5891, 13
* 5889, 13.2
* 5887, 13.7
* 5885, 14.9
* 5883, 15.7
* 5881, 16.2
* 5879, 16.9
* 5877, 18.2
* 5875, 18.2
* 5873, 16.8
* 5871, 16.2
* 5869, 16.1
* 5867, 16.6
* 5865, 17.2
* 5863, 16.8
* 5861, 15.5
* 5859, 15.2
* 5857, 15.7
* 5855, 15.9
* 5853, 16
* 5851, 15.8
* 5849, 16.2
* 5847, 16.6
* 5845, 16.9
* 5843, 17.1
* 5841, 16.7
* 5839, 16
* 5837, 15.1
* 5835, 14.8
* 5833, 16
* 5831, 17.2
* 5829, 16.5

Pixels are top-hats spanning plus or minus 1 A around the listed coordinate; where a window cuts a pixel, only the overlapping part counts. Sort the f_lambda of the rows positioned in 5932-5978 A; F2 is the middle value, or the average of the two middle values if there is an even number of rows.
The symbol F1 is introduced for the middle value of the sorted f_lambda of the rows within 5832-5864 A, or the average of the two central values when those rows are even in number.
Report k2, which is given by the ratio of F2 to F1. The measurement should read 0.975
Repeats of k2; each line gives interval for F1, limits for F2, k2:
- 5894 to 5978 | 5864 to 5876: 1.071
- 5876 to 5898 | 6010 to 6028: 1.071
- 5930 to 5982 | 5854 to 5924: 1.000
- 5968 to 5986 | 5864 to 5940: 0.978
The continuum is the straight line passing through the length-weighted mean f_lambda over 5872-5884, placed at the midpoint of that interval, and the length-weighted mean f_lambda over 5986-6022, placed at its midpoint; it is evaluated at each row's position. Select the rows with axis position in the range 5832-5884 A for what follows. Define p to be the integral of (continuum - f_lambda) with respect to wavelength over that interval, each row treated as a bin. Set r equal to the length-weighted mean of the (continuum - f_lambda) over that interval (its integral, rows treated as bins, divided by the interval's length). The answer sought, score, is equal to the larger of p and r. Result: 50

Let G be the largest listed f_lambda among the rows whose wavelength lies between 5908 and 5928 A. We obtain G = 16.5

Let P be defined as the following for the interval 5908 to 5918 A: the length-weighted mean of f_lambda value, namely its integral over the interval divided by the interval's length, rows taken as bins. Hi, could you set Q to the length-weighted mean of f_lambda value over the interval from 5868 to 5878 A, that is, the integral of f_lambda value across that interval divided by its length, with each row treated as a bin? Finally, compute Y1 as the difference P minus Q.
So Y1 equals -1.4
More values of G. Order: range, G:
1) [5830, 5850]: 17.2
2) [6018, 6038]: 16.1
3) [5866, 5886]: 18.2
